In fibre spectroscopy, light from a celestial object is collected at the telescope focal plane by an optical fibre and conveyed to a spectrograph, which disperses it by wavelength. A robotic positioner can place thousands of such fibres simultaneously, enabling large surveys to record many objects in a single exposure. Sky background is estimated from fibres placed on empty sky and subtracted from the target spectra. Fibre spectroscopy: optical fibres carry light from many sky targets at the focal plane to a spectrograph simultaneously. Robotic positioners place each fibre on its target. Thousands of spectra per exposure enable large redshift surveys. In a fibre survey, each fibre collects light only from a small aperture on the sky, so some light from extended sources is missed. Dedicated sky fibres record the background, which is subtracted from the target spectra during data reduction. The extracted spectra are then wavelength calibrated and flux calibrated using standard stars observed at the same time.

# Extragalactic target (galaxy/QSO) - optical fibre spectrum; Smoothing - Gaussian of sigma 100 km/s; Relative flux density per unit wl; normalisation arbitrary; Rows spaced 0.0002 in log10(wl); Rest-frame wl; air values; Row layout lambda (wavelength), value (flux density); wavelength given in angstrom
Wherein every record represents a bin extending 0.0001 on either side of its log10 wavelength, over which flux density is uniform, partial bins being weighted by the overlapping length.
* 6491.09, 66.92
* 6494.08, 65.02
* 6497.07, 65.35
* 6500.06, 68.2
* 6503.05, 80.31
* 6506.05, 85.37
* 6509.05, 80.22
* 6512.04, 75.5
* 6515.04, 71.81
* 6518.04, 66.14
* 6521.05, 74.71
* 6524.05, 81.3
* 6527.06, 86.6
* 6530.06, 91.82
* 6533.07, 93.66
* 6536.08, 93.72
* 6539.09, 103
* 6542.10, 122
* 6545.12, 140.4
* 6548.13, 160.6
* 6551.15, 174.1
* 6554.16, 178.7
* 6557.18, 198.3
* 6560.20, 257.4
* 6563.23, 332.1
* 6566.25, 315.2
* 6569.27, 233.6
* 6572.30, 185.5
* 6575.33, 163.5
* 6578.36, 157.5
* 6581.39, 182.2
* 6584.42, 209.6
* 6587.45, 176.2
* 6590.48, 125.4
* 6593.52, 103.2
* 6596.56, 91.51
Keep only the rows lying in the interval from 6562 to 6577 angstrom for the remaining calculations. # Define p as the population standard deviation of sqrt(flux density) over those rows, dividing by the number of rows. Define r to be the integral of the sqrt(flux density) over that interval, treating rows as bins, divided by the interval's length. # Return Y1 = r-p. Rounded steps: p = 2.2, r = 15.5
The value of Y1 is 13.3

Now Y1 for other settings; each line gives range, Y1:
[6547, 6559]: 12.9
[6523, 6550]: 9.2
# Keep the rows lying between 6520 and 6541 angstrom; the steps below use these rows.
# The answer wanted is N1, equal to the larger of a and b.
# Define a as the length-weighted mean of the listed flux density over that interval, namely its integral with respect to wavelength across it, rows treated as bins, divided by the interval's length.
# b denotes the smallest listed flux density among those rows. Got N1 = 90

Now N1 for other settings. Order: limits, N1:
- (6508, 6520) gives 73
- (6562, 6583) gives 223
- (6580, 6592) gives 173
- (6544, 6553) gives 160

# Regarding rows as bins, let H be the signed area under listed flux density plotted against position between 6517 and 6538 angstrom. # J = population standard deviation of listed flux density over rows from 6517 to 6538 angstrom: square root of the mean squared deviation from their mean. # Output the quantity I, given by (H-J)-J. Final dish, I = 1760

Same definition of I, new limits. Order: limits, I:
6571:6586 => 2657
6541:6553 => 1773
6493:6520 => 1964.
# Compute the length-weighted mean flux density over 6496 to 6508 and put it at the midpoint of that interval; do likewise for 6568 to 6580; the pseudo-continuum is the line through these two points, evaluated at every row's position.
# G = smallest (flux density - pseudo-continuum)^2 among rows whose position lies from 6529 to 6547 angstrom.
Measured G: 0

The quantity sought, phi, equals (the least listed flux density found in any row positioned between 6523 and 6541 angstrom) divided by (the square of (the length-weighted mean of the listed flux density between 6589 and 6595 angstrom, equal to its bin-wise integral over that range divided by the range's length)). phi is 0.0062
